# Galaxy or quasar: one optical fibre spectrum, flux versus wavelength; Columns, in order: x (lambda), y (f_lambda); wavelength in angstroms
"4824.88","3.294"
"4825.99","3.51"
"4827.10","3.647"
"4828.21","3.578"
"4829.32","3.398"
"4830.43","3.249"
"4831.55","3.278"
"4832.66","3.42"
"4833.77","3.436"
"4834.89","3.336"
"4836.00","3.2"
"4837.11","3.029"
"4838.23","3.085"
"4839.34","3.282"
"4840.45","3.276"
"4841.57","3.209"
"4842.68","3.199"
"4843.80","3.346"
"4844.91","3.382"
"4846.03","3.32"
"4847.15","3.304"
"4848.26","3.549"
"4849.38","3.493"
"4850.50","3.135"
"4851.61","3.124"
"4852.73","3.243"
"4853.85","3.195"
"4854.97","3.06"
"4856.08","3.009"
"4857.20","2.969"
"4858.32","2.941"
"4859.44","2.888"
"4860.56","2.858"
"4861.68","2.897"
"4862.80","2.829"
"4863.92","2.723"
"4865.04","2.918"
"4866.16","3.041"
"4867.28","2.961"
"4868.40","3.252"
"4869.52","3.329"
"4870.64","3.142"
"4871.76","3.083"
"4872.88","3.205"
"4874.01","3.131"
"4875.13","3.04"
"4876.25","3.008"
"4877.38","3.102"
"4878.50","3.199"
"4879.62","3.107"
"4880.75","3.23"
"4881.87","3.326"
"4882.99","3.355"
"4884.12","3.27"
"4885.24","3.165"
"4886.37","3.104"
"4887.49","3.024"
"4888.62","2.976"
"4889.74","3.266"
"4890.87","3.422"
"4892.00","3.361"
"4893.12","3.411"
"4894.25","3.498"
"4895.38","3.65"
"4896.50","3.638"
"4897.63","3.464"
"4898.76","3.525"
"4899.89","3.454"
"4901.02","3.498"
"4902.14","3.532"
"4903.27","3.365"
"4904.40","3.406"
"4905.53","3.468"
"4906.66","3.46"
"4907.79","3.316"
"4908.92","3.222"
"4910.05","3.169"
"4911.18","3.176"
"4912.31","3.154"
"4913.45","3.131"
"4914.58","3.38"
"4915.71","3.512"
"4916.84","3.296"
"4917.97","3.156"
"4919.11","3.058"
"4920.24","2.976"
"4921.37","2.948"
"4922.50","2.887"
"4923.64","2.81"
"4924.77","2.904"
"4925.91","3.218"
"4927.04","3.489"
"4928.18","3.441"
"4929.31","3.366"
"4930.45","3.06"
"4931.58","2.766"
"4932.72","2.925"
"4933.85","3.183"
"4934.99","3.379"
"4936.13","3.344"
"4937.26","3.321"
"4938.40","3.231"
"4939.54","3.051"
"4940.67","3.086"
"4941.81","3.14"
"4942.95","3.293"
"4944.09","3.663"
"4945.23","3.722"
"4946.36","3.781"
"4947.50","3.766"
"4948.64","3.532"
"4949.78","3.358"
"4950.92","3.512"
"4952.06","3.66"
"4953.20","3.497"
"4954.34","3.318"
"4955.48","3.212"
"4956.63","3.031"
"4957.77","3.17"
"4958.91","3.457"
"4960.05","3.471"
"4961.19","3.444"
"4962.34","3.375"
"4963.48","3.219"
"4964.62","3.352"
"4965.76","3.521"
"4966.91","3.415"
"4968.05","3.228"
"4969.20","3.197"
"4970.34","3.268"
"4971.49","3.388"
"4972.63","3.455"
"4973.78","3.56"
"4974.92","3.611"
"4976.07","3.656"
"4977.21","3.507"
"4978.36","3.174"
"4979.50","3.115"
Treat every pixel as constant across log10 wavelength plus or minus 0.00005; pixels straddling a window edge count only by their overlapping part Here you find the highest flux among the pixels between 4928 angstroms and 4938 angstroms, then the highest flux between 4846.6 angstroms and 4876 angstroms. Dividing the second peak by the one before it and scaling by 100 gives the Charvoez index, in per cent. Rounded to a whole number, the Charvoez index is 103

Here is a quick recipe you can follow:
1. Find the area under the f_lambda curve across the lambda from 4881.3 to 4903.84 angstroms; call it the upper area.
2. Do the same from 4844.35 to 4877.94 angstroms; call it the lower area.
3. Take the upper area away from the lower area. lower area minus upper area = 28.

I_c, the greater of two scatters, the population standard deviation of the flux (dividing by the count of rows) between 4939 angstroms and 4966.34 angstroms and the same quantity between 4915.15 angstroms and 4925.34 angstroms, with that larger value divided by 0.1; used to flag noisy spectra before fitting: 2.19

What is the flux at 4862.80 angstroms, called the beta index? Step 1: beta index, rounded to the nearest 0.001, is 2.829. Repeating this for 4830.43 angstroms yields 3.249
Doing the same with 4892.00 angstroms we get 3.361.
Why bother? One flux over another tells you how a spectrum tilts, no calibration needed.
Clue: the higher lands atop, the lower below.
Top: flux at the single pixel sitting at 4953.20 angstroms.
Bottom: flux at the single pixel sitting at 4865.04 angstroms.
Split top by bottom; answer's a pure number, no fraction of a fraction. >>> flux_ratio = 1.20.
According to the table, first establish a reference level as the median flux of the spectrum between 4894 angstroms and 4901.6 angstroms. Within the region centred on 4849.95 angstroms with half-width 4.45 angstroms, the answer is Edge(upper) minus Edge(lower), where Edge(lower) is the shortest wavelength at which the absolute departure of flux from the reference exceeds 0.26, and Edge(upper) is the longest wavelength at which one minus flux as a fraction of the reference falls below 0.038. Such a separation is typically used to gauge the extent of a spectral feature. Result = -1.1 angstroms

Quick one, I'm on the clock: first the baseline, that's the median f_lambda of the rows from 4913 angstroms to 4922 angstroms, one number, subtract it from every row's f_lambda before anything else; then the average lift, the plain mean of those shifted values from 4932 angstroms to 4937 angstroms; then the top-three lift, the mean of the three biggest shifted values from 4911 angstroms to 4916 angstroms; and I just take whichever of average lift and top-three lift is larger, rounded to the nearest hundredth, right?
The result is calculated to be 0.21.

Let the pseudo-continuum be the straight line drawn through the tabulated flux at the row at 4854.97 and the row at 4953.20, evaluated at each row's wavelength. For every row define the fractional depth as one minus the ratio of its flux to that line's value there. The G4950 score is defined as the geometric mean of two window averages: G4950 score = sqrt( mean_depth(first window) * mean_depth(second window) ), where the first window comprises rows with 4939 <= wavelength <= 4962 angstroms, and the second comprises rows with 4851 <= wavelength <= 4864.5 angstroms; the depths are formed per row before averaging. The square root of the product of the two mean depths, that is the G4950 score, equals 0.026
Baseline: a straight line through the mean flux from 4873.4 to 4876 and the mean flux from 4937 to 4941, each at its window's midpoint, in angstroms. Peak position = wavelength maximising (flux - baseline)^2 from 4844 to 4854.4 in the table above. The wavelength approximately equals 4848.26 angstroms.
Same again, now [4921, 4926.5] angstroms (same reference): 4923.64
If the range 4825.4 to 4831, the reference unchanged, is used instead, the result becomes 4827.10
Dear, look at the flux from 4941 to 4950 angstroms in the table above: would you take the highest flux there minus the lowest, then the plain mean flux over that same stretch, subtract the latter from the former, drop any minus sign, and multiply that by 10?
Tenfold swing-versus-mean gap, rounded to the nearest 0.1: 28.9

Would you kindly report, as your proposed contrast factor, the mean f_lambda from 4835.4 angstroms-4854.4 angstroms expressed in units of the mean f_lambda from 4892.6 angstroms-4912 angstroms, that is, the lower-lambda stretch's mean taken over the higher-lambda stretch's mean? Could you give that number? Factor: 0.95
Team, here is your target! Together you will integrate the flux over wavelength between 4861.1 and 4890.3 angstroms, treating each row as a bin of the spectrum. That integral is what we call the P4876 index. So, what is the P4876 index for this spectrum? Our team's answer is 91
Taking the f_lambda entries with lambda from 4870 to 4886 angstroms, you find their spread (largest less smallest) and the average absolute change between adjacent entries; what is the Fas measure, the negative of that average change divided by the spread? -0.24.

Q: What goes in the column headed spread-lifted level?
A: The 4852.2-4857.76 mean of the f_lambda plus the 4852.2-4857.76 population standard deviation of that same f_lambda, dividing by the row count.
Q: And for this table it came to 3.20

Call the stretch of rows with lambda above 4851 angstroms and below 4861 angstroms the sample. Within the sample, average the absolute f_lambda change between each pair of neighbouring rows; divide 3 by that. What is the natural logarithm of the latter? 3.9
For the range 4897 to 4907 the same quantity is 3.9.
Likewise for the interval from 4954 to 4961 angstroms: 3.0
